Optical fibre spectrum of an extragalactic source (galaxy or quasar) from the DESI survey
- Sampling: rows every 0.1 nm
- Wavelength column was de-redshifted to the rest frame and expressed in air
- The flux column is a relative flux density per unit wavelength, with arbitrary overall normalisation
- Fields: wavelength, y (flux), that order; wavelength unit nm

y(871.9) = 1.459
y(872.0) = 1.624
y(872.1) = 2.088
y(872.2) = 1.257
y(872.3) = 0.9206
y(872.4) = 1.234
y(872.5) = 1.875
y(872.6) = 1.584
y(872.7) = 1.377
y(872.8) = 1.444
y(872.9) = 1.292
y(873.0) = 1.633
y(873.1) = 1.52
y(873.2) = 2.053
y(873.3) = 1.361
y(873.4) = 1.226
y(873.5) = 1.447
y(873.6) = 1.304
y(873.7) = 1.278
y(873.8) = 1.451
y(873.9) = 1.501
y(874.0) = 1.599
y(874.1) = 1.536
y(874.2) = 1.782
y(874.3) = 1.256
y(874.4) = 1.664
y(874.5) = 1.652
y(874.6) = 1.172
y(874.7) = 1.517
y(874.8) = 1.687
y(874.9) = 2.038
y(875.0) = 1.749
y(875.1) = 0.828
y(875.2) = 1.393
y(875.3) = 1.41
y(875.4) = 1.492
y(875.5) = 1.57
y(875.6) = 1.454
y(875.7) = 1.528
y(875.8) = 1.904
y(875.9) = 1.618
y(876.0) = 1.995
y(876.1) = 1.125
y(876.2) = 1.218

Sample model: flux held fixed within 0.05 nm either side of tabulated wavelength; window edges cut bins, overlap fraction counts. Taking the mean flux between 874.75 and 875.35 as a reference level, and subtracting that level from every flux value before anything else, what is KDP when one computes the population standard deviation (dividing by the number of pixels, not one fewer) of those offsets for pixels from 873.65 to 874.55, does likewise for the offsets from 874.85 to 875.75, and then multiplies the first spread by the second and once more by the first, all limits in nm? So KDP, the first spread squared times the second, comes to 0.008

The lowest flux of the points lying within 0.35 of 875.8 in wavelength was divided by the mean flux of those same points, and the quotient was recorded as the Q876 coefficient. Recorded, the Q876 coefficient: 0.70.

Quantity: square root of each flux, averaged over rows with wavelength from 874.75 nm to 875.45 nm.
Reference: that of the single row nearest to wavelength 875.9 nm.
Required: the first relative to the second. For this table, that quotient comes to 0.96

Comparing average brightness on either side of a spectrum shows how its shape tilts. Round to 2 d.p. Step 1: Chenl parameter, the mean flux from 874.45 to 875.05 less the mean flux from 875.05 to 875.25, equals 0.53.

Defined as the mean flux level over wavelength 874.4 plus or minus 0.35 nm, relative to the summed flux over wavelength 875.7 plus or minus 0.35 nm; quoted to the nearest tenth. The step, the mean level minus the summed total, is -10.0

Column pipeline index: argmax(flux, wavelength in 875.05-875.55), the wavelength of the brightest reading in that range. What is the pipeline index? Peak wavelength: 875.5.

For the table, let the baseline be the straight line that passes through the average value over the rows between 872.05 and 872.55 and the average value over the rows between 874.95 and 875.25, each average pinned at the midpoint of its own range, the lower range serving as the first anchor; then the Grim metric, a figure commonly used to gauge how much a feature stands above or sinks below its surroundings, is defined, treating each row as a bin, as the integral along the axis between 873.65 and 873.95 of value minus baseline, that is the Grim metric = 0.00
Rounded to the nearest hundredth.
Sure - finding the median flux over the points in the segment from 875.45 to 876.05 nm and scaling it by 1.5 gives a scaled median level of 2.39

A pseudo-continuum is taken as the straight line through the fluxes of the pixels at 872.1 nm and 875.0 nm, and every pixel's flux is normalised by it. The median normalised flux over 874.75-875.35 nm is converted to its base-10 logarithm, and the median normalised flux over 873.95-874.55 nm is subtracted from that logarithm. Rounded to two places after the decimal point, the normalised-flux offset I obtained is -0.94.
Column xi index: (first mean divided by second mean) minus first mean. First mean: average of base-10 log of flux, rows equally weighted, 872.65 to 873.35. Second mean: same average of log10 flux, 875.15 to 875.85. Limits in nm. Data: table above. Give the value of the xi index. 0.79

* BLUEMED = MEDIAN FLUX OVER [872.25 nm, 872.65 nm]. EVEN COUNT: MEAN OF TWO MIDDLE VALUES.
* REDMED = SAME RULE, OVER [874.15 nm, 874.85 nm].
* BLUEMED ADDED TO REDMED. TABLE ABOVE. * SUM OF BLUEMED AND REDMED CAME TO 3.06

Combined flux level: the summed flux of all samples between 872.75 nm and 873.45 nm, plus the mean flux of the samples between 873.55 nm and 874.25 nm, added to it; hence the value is 12.0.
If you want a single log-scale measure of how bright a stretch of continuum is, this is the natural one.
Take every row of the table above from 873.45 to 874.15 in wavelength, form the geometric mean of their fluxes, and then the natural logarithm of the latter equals 0.37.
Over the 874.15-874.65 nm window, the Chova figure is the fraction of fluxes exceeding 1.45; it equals 0.6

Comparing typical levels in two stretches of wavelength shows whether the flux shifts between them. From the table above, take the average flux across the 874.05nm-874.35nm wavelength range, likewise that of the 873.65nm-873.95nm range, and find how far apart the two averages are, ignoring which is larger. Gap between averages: 0.11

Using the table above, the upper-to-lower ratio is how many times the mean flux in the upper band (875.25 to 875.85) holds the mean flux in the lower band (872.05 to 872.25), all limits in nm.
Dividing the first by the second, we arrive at 0.93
